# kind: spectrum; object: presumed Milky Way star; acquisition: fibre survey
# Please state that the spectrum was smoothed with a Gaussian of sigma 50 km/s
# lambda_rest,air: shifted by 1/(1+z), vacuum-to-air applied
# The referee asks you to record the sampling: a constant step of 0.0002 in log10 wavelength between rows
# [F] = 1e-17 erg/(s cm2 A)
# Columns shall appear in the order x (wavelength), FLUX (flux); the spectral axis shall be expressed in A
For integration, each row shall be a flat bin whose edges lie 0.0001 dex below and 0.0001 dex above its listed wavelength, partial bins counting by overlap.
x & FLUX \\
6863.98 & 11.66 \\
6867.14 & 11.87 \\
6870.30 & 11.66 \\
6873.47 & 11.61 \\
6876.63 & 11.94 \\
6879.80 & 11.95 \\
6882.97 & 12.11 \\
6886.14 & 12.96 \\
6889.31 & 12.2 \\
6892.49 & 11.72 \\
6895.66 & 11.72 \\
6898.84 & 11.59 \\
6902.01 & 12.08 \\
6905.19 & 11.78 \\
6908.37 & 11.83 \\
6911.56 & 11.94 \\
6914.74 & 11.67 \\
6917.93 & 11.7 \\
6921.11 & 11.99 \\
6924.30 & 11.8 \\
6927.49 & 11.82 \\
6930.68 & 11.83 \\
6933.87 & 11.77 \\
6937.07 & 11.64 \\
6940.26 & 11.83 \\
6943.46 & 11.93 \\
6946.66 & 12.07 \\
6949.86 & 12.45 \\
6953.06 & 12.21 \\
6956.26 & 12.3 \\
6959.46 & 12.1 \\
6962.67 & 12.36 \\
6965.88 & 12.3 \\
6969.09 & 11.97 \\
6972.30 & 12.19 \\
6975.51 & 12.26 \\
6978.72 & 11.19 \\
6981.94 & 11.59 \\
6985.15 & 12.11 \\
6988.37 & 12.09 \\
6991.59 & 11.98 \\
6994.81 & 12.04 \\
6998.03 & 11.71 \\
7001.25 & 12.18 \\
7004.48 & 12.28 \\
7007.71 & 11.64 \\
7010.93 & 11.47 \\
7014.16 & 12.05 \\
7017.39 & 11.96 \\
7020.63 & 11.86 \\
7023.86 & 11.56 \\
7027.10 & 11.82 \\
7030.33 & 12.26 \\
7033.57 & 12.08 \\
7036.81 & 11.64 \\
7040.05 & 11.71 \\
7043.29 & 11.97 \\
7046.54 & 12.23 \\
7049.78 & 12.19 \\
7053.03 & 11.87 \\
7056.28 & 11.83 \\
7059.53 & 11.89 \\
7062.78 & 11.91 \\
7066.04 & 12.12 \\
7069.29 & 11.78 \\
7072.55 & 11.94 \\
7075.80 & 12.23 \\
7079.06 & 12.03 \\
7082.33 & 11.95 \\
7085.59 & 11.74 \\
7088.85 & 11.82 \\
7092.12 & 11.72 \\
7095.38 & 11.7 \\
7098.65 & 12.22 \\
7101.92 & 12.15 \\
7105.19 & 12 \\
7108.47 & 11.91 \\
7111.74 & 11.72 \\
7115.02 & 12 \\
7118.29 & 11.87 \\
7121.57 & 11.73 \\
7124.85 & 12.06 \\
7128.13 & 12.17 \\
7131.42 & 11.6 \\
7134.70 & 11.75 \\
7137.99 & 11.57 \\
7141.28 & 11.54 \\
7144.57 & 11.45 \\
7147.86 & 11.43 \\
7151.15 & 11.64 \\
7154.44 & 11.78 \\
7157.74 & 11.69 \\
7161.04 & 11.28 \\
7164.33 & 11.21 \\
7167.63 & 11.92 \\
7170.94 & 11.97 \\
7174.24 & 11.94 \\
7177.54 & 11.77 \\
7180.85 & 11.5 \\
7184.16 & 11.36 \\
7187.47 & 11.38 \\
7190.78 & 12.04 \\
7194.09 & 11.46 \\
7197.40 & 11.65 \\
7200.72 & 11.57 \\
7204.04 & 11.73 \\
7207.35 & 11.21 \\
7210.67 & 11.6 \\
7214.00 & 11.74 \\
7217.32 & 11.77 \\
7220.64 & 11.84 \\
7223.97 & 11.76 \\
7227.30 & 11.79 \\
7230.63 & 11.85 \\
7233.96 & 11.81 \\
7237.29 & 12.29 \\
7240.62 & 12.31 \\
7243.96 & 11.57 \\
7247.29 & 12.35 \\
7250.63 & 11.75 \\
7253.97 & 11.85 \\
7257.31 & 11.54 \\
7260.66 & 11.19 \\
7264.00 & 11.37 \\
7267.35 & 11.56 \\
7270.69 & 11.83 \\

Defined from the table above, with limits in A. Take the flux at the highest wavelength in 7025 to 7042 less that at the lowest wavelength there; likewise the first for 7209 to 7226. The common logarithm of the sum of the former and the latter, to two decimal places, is -1.30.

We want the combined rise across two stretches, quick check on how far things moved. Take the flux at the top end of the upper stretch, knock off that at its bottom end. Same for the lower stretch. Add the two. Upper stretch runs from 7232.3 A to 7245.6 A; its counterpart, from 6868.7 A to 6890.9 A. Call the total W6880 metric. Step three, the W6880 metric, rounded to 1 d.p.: 0.3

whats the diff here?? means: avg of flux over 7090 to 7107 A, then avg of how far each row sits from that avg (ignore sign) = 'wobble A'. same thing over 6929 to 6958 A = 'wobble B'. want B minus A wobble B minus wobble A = 0.028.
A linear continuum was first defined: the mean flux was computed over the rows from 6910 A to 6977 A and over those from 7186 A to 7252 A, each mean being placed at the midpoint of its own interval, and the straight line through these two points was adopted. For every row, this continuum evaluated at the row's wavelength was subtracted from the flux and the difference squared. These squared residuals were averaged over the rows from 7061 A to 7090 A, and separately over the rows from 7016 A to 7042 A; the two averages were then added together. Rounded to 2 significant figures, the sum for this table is 0.078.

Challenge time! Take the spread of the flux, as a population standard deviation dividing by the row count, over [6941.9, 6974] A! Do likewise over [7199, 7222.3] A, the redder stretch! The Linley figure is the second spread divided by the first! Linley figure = 1.2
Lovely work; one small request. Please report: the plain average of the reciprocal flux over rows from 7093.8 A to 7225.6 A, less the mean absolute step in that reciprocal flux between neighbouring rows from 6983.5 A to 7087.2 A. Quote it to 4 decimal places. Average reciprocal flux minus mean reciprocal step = 0.0838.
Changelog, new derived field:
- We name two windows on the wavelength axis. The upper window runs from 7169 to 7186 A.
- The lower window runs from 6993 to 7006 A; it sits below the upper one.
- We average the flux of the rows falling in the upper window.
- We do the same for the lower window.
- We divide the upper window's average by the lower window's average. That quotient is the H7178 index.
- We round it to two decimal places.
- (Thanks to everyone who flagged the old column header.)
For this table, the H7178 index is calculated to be 0.97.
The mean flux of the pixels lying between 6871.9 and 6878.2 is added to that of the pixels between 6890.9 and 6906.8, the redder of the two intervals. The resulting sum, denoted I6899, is 23.6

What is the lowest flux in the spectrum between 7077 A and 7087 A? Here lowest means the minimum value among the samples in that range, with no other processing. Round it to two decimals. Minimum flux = 11.74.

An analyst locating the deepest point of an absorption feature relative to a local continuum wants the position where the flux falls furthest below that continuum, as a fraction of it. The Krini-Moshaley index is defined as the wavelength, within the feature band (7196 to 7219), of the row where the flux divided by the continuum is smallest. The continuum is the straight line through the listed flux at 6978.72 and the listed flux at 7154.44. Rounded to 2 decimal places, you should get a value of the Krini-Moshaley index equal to 7207.35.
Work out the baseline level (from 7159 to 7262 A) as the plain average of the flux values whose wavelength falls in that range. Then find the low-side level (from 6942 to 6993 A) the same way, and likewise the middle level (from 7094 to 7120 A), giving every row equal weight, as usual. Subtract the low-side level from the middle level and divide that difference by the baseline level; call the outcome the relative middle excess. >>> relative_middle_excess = -0.010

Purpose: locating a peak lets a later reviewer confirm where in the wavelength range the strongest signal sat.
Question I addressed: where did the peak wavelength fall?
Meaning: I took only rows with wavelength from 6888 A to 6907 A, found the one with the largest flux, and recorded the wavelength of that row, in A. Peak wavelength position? 6889.31 A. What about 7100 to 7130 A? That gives 7128.13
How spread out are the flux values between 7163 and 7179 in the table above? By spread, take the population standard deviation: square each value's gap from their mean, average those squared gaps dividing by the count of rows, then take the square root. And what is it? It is 0.284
